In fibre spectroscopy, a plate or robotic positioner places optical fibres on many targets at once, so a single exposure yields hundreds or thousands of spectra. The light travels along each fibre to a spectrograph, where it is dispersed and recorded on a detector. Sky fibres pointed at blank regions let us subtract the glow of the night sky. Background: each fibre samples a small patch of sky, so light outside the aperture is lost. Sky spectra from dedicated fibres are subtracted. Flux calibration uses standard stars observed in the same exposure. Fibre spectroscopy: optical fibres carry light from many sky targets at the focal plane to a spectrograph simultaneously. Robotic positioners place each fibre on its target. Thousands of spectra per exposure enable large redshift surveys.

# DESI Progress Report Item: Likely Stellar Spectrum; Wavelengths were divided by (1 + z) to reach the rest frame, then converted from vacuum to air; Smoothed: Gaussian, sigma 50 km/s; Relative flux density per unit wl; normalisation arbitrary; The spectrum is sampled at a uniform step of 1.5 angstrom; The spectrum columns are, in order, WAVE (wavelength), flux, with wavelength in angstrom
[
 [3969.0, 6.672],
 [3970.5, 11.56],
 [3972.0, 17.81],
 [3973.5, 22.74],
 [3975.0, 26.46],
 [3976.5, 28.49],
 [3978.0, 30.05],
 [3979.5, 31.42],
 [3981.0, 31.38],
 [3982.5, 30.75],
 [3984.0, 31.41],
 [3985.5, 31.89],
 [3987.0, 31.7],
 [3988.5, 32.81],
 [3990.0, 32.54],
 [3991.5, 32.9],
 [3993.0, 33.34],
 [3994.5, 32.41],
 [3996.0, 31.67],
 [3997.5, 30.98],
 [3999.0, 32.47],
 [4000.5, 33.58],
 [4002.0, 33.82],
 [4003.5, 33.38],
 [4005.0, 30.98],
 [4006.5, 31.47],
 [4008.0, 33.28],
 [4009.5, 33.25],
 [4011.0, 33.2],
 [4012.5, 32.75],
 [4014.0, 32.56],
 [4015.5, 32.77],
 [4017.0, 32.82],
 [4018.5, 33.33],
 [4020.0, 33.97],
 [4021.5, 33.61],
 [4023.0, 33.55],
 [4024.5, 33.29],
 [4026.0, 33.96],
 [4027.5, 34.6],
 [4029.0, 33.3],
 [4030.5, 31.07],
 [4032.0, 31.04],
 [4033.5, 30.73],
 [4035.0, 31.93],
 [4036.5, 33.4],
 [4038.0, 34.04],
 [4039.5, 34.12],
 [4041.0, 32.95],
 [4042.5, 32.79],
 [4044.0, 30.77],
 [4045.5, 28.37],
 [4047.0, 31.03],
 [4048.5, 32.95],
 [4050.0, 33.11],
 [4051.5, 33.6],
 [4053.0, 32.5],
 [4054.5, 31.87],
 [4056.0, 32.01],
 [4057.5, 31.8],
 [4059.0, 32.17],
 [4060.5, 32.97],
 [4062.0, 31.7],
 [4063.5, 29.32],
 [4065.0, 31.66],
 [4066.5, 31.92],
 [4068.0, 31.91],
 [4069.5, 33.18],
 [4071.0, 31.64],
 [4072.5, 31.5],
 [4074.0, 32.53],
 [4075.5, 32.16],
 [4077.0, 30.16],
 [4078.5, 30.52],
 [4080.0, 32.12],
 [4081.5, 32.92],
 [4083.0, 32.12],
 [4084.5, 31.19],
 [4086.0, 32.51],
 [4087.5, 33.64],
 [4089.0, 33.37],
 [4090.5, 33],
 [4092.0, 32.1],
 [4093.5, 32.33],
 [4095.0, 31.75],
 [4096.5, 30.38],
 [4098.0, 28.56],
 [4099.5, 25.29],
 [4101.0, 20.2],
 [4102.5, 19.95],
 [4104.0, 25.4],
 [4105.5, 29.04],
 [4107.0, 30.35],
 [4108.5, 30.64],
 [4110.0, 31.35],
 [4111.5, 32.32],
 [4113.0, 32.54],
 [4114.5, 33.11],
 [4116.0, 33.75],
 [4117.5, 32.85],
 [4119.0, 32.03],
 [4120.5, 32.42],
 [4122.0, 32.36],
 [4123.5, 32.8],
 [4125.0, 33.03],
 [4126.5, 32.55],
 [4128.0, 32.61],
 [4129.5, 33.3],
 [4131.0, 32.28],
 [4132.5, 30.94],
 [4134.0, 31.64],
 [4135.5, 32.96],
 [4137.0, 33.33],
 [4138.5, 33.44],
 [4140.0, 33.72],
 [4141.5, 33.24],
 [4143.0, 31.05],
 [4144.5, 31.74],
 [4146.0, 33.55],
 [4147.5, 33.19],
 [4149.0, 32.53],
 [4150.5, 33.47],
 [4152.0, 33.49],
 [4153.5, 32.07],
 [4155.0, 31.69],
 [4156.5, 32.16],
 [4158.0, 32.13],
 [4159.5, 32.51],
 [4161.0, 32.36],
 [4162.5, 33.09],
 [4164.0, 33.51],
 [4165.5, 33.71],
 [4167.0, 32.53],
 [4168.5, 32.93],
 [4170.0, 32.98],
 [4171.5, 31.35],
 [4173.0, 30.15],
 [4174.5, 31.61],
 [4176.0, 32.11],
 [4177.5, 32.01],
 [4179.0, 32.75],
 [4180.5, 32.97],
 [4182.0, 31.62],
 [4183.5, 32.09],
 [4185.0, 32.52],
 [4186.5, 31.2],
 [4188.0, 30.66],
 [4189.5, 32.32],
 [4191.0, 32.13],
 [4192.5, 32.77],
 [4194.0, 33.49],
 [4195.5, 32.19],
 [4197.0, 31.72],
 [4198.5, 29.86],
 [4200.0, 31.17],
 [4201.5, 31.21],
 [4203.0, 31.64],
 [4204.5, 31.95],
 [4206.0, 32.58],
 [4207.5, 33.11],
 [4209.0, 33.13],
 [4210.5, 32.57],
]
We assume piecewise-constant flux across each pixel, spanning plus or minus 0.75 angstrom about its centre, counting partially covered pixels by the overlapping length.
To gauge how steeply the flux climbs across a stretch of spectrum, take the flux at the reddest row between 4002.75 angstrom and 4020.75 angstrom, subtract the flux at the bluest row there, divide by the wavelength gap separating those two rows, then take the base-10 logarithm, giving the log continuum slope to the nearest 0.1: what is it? -1.4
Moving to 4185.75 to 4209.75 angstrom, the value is -1.1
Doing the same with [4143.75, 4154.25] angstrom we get -1.4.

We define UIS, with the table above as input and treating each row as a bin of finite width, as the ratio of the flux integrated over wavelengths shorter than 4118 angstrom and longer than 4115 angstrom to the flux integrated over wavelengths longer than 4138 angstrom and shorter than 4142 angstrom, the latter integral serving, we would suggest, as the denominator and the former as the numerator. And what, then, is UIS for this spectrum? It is 0.7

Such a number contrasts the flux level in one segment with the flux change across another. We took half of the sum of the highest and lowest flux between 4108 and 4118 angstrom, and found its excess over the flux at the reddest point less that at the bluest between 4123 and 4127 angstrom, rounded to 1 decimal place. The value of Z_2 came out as 32.4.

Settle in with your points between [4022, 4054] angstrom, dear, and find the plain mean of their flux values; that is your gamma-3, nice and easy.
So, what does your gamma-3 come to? 32.5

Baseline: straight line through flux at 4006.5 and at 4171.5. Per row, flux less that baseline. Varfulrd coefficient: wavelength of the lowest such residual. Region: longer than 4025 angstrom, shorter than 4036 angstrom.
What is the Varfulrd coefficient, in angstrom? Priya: 4033.5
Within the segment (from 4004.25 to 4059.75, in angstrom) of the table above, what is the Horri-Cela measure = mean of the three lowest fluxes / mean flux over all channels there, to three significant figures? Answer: 0.920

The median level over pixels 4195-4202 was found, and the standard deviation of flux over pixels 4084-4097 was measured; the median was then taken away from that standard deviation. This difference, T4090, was -30.2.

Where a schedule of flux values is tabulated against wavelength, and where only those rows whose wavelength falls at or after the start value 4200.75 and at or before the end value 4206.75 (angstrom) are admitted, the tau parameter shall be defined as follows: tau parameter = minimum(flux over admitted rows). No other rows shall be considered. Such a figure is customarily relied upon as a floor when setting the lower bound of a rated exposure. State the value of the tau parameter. 31.21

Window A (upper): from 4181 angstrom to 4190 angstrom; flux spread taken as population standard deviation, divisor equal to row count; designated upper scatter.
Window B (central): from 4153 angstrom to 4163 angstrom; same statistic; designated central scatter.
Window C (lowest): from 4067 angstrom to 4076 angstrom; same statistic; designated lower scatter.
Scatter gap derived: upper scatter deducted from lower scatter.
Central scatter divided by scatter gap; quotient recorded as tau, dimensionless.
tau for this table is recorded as -5.0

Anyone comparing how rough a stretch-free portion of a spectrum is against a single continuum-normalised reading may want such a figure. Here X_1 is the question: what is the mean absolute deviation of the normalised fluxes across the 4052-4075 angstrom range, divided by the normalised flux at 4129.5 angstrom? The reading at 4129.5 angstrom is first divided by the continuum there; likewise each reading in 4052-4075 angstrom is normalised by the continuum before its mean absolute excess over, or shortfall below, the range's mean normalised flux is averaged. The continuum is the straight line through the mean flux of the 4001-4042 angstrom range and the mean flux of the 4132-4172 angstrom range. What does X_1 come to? 0.016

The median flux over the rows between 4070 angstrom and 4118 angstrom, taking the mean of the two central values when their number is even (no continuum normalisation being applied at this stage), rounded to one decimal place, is 31.9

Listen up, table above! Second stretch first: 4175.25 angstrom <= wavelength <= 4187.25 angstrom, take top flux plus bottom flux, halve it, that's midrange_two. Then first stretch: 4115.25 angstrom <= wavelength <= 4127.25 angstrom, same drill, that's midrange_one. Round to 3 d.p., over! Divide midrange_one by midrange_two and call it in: 1.025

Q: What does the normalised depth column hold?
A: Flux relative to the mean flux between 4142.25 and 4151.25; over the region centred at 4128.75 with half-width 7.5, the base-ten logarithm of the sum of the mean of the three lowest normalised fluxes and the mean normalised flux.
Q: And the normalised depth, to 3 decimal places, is 0.294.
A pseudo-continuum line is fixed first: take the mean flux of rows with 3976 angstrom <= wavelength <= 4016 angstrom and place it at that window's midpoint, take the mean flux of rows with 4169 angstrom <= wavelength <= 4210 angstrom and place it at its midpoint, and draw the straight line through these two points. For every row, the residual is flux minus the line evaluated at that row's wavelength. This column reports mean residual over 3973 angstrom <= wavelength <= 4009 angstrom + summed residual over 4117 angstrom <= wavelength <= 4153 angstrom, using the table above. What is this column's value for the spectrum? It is 15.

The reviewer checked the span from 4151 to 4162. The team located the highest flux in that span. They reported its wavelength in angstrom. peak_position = 4152.0 angstrom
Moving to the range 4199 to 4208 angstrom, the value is 4207.5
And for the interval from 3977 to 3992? 3991.5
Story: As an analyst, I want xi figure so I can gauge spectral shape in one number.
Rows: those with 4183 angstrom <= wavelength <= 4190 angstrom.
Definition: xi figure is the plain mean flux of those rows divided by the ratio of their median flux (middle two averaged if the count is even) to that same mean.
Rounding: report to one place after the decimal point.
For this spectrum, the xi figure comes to 31.4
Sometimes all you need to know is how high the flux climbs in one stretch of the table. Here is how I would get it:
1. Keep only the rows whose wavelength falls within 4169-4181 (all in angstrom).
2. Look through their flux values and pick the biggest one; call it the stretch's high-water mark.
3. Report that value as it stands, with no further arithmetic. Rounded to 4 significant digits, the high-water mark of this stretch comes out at 32.98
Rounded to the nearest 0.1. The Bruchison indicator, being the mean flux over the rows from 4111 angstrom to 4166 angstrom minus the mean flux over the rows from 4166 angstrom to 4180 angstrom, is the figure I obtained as 0.6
